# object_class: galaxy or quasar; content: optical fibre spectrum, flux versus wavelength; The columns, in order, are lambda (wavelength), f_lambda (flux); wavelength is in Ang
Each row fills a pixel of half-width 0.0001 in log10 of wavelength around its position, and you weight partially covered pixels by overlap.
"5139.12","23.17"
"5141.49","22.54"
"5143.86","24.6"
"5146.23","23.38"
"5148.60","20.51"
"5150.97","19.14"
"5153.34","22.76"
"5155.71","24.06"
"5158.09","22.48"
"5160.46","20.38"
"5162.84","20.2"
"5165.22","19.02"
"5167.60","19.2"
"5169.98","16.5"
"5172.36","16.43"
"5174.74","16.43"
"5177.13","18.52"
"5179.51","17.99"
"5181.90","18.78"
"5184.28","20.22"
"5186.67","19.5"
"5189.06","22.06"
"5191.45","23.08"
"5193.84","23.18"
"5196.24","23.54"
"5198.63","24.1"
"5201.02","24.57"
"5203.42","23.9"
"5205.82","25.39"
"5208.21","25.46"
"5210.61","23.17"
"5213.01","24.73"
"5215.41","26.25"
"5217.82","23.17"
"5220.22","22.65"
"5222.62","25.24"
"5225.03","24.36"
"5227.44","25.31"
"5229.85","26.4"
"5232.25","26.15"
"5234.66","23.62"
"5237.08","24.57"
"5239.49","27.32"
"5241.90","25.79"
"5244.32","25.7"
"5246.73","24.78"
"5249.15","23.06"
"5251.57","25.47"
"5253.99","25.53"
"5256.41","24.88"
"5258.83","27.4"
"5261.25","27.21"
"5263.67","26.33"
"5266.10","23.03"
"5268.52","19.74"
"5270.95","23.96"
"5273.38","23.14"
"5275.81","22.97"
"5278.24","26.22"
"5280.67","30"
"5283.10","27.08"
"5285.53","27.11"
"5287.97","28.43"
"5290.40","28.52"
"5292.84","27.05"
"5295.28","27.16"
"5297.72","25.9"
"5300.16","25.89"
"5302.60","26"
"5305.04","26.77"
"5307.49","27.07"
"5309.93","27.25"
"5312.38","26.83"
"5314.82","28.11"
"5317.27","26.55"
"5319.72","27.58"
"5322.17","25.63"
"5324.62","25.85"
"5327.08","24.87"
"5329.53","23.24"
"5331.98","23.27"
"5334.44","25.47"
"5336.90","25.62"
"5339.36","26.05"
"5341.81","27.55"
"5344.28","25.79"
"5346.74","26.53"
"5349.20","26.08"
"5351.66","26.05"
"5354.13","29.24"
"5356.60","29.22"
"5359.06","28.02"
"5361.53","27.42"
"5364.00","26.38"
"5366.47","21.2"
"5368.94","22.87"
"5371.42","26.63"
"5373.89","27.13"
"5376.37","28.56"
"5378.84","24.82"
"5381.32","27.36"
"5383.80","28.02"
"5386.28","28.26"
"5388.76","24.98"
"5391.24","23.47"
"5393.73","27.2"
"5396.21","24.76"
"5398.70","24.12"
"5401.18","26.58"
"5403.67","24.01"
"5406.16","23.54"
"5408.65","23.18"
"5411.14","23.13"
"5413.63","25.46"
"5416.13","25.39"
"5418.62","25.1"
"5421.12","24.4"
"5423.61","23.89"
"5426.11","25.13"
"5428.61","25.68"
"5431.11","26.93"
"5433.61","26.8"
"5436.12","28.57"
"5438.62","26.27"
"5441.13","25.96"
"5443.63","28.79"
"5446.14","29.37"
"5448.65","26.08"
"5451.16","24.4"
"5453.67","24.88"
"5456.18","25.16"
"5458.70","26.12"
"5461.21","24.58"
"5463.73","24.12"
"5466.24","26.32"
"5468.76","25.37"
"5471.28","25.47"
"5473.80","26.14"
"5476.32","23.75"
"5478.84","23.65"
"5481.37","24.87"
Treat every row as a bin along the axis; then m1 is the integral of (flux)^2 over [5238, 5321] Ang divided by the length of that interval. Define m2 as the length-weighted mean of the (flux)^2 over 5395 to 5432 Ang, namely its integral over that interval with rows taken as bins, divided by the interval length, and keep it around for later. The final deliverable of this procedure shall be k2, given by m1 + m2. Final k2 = 1296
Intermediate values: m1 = 683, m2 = 613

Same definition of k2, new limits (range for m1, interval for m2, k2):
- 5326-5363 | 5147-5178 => 1090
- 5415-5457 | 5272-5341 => 1375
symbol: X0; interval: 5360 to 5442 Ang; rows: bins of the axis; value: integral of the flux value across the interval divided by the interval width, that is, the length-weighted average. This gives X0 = 25.6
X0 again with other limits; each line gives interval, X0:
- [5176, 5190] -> 19.5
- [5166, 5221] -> 21.7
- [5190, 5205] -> 23.7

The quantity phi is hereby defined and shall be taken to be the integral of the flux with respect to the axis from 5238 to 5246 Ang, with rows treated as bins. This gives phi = 209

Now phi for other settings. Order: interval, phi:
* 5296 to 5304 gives 208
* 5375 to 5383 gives 216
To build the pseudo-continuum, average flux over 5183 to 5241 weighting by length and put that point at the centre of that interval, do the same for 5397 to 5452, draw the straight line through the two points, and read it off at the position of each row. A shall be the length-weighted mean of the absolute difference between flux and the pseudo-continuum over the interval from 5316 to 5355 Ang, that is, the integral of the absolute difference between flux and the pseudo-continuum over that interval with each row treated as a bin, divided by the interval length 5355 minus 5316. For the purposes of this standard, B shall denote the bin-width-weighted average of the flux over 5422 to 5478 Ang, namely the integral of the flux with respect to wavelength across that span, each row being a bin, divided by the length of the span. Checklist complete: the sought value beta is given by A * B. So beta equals 36.2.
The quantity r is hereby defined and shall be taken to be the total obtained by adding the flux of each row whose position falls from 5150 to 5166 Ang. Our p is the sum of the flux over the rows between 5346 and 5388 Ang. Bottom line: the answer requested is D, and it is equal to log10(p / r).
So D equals 0.49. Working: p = 454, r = 148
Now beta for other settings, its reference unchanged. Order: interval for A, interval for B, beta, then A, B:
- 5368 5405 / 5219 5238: 42.4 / 1.71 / 24.8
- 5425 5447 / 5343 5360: 39.8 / 1.46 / 27.3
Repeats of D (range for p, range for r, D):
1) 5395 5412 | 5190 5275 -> -0.71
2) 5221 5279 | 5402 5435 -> 0.27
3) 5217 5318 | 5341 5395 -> 0.27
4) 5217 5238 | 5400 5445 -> -0.32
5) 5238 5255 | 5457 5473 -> 0.07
